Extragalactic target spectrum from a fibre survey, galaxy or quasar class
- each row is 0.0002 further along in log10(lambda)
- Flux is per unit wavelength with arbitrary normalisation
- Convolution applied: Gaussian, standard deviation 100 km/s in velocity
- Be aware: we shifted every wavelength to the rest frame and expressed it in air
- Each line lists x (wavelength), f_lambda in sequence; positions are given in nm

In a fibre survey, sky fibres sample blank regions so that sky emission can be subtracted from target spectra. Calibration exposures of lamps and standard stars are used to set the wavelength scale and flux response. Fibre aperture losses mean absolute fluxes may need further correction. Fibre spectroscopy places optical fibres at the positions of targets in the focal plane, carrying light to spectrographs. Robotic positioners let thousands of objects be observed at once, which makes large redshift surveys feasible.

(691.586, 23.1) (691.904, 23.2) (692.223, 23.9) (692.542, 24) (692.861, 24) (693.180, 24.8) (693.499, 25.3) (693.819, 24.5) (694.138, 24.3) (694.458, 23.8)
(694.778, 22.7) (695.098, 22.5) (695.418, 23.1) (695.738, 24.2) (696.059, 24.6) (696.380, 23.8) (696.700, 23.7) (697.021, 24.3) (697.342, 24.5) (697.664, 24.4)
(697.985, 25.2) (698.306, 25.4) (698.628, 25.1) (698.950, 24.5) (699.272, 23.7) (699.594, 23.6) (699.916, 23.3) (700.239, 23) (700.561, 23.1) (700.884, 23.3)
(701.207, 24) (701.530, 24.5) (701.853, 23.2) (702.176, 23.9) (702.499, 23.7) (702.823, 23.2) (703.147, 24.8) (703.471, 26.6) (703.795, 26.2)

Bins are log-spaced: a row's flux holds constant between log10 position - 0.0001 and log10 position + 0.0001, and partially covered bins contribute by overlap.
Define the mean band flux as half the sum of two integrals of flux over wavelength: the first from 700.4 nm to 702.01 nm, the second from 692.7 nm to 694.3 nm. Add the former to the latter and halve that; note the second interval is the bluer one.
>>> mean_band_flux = 38.7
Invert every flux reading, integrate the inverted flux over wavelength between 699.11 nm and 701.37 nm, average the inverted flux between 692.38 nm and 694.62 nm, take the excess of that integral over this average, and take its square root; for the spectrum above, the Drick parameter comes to 0.235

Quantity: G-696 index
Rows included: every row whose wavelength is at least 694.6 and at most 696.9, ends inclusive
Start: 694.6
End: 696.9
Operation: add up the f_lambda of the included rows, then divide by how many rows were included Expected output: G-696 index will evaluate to 23.5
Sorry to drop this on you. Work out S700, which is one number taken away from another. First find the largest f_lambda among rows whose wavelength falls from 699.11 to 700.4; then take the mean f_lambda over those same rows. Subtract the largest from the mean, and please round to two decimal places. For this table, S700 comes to -0.30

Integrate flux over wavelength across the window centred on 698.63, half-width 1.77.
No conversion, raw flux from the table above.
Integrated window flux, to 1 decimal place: 85.9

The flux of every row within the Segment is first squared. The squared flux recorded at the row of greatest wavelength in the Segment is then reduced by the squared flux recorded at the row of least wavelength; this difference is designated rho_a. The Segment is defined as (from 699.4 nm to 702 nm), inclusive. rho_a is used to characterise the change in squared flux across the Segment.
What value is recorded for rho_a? -19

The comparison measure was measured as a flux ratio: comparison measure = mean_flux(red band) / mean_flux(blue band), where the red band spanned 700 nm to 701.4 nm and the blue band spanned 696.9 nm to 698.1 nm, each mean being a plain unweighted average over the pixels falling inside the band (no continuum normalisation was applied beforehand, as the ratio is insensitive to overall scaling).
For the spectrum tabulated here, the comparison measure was 0.95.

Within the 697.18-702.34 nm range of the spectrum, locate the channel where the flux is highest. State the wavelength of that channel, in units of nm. 698.306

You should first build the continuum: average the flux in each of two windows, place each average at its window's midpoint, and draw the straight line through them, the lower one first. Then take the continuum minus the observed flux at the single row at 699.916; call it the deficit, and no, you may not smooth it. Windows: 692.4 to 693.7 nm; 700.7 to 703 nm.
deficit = 0.6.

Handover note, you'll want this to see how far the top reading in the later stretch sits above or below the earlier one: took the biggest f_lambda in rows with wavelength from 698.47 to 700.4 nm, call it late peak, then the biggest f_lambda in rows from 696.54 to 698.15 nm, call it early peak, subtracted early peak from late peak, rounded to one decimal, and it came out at -0.1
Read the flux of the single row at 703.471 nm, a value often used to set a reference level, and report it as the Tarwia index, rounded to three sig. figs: 26.6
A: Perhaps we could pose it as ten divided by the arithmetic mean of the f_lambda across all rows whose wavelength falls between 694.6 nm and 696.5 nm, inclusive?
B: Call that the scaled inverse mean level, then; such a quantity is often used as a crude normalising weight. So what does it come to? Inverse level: 0.426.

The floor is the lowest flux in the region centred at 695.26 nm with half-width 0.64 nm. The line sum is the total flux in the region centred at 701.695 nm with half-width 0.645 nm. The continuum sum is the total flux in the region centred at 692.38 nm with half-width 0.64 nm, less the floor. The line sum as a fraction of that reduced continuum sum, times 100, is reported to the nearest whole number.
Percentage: 132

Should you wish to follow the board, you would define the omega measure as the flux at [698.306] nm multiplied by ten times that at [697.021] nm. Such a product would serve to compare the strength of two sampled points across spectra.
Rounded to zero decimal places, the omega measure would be 6172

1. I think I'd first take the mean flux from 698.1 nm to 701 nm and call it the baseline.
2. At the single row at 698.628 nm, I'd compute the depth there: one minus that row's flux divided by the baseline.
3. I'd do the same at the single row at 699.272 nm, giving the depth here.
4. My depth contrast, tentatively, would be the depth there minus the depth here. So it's -0.06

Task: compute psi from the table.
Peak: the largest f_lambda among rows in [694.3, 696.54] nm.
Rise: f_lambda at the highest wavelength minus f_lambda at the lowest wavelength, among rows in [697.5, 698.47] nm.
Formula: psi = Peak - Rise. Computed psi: 23.6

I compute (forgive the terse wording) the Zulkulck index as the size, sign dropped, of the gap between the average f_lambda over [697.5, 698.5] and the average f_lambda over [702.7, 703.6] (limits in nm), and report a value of 0.13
